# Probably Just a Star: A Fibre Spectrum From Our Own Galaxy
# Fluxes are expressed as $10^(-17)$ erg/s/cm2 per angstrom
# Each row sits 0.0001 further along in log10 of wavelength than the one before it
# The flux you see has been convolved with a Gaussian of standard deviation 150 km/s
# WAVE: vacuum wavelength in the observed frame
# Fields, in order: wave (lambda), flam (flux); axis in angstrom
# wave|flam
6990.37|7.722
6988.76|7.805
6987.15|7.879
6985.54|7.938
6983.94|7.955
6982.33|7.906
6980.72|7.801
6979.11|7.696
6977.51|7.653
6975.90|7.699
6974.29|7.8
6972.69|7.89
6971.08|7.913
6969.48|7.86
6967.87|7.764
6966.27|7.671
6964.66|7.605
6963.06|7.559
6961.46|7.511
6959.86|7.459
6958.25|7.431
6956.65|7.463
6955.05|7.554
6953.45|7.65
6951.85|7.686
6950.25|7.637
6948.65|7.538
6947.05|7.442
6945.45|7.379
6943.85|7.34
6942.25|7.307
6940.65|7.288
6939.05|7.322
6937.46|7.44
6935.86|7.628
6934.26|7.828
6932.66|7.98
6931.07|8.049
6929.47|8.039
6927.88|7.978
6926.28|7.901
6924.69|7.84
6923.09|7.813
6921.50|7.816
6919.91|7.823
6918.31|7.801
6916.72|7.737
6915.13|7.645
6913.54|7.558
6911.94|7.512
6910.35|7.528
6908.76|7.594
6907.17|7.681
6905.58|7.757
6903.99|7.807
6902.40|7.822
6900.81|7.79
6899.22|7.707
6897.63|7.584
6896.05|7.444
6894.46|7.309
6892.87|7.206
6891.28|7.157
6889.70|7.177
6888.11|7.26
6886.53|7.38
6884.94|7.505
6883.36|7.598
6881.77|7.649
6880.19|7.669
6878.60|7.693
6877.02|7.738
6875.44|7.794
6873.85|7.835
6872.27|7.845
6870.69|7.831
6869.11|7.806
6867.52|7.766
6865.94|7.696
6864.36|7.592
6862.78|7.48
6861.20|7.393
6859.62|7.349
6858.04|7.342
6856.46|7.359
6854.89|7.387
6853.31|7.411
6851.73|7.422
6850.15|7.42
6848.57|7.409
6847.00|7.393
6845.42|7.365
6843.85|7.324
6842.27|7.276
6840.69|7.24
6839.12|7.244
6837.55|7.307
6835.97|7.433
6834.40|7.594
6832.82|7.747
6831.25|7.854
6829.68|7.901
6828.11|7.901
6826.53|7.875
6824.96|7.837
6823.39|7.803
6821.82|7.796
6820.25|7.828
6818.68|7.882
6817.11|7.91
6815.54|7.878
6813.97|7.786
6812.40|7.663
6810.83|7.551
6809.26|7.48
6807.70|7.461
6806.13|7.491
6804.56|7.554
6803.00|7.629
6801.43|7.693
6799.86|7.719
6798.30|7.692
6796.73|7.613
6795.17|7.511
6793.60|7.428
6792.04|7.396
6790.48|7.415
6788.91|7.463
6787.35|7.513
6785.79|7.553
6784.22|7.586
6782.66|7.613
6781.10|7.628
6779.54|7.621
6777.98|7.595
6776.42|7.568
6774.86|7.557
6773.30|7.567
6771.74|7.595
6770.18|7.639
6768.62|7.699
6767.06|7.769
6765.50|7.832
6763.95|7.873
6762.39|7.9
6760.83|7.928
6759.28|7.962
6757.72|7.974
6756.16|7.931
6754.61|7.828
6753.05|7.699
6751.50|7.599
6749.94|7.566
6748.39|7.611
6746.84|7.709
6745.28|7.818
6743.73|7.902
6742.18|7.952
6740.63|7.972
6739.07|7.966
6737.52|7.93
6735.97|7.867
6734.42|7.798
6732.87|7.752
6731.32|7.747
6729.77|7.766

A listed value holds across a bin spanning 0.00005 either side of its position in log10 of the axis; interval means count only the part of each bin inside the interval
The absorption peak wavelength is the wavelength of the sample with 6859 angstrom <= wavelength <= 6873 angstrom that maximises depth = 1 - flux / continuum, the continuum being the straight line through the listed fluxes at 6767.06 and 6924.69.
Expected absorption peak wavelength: 6859.62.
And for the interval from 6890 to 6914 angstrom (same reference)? 6891.28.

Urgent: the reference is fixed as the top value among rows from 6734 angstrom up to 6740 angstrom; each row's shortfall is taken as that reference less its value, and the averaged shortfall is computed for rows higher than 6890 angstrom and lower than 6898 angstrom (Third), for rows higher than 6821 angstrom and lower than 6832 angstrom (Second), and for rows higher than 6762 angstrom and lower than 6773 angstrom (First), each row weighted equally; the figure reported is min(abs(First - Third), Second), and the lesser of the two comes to 0.11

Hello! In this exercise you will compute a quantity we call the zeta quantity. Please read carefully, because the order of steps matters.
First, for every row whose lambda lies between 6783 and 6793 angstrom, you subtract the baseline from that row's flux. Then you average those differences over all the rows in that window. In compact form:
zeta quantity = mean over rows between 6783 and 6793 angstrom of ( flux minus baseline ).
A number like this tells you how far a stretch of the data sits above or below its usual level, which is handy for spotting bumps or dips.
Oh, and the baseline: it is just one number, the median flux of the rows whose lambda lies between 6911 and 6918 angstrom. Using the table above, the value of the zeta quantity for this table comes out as -0.11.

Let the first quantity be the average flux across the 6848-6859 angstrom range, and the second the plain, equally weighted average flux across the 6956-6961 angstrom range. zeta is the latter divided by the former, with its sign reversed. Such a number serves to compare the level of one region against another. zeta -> -1.01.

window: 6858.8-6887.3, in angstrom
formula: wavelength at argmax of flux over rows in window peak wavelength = 6872.27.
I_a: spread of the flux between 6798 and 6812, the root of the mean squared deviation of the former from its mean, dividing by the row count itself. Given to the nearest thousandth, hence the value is 0.094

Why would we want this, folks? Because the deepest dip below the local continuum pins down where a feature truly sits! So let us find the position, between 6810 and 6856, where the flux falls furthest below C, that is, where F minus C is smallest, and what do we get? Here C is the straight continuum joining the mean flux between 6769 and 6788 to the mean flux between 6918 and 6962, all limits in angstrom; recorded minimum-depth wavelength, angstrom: 6840.69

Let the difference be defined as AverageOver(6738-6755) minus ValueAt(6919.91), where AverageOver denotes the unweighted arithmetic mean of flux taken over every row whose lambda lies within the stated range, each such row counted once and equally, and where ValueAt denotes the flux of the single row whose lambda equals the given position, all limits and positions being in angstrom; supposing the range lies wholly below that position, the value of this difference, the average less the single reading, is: -0.04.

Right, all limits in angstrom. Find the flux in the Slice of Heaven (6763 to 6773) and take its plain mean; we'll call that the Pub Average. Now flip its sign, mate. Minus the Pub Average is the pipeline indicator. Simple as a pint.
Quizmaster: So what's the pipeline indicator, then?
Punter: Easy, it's -7.73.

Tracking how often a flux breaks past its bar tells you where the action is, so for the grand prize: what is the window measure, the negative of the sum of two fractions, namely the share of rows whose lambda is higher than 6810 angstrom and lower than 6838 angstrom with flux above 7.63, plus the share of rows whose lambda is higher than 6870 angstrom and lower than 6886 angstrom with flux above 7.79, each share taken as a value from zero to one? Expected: -1.2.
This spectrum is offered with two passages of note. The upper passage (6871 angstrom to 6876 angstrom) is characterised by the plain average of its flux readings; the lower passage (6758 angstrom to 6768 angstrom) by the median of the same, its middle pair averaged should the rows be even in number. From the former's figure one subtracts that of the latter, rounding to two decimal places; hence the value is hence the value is -0.06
